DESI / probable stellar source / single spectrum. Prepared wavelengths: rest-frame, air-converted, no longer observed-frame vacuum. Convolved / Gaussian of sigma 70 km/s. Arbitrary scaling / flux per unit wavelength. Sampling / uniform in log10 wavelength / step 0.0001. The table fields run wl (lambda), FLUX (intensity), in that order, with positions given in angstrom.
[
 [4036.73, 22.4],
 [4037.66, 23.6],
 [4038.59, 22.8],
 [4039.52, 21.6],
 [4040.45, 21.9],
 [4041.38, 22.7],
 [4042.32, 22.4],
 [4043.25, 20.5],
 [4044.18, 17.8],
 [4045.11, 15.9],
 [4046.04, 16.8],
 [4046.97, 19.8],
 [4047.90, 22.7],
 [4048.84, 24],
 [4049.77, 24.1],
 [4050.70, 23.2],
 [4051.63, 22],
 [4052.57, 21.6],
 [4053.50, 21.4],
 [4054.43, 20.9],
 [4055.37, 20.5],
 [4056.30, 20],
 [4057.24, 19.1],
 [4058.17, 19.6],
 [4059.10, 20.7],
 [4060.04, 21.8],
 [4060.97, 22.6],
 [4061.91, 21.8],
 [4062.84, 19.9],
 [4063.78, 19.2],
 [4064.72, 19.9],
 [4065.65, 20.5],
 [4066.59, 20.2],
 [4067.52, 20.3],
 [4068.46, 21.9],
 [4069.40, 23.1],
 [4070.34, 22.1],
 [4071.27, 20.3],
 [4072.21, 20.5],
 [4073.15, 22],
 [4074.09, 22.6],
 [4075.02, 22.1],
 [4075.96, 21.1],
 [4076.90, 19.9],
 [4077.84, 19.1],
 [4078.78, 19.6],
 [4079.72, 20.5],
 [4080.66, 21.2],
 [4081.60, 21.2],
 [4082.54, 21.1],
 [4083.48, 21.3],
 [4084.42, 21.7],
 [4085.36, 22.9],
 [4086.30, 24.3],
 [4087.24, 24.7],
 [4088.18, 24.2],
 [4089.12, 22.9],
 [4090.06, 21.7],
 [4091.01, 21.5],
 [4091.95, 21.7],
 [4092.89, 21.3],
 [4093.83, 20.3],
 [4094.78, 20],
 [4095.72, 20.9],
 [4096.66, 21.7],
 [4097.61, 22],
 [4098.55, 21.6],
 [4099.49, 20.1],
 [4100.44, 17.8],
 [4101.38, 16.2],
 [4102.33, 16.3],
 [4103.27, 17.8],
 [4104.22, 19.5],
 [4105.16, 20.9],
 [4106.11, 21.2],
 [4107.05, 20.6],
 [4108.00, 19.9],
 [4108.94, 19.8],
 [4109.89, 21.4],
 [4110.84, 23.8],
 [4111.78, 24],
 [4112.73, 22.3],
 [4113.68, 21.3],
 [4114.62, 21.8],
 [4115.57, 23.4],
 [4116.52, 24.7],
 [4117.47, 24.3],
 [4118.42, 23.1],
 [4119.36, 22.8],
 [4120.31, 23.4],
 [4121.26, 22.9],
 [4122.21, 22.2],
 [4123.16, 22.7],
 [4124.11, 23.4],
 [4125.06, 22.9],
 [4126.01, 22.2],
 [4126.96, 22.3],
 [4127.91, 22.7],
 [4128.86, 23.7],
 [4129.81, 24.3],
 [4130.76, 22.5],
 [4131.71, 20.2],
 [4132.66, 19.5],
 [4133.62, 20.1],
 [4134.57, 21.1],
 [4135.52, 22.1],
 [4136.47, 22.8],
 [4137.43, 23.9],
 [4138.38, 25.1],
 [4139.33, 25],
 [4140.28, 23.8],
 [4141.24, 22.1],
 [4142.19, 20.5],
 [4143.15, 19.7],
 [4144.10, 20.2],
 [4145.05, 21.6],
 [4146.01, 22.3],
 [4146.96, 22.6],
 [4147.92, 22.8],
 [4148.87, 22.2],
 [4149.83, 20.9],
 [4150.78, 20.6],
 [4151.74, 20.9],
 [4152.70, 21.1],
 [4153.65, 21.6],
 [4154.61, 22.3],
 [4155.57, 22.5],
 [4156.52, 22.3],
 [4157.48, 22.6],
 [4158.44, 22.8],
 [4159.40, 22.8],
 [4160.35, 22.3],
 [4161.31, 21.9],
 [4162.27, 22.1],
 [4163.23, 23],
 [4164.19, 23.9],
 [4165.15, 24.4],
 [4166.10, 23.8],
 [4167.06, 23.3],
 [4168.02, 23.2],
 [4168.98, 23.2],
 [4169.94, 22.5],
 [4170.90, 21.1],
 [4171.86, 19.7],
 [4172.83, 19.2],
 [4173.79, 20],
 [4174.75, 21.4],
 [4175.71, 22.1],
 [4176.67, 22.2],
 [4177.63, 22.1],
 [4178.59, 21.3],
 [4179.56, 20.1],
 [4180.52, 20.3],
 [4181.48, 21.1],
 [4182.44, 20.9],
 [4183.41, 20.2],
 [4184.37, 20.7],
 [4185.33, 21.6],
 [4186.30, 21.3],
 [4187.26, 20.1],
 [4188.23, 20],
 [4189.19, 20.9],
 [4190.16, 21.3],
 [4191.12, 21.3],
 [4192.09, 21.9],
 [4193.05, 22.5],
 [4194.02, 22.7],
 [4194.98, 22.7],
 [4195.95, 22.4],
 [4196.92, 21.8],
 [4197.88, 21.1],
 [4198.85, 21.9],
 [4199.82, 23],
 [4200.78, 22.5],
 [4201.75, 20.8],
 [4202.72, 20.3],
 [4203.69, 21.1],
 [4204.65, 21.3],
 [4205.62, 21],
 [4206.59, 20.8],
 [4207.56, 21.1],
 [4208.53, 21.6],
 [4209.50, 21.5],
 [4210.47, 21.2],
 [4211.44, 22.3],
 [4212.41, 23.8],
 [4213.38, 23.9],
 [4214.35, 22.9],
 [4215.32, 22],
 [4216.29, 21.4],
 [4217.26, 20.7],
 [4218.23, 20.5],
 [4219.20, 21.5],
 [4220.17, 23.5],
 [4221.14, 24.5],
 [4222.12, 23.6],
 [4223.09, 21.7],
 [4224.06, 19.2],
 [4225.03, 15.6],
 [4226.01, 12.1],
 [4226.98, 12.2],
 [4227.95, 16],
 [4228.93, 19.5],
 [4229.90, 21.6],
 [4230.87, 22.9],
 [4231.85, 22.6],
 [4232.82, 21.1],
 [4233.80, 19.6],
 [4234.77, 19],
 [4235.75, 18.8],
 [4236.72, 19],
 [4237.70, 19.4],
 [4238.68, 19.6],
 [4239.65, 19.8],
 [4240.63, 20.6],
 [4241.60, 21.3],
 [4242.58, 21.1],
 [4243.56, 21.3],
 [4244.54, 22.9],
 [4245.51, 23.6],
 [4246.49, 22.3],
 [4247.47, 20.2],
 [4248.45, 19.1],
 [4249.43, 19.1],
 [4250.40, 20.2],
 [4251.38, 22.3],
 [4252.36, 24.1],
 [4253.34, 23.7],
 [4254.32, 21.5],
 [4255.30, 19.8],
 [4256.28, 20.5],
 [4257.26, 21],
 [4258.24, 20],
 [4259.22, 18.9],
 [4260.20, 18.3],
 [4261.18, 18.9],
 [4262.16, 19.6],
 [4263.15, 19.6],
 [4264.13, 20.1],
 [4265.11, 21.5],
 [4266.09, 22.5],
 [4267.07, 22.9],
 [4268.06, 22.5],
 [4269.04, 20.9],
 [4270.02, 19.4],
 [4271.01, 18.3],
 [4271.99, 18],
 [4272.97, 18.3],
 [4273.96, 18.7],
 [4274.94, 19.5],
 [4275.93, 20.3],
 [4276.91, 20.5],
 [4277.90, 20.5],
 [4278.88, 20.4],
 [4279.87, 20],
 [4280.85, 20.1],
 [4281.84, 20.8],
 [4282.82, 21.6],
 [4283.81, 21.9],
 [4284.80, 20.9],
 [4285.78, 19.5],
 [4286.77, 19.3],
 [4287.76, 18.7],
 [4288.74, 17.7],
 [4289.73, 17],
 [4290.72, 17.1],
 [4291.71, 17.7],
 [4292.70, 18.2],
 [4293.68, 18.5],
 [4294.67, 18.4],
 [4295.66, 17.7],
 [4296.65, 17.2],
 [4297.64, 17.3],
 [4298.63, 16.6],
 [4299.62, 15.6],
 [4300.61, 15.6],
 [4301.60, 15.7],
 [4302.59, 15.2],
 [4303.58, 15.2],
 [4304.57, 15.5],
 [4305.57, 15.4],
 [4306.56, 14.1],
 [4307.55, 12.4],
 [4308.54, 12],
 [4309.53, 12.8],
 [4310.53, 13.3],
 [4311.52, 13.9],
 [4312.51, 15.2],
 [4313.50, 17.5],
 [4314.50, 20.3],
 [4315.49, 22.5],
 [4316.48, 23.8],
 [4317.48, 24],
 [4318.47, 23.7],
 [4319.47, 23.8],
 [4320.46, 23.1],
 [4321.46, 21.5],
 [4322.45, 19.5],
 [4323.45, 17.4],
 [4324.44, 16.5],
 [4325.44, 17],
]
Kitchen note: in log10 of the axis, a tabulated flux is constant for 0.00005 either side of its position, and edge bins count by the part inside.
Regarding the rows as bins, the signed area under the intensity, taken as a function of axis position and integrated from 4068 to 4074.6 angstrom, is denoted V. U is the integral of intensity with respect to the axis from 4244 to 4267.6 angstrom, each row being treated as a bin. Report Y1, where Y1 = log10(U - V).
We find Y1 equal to 2.5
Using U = 494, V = 144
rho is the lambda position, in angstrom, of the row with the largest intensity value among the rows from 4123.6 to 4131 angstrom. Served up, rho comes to 4129.81 angstrom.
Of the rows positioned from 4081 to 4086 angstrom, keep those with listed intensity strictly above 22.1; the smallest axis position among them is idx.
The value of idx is 4085.36 angstrom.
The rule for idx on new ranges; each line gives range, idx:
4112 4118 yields 4112.73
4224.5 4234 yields 4230.87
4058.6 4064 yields 4060.97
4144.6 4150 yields 4146.01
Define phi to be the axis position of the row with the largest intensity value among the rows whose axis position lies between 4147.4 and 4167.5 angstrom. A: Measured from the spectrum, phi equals 4165.15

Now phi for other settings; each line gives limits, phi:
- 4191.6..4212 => 4199.82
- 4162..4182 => 4165.15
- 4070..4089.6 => 4087.24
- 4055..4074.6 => 4069.40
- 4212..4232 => 4221.14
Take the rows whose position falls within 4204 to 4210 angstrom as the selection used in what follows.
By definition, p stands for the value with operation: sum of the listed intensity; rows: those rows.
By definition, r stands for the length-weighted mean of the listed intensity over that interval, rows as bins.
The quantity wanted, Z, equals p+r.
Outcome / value 149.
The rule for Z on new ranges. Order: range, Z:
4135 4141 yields 166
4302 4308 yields 102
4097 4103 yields 133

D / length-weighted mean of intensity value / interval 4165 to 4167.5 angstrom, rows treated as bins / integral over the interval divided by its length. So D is 24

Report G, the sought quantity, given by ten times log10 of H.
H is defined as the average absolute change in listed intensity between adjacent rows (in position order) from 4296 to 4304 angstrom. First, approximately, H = 0.34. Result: -4.6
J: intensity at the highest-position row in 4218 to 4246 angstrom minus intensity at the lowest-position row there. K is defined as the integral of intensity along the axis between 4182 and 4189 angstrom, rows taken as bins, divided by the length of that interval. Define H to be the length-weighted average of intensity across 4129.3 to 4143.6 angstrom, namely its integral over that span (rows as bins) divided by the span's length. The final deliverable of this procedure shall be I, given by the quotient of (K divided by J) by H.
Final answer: 0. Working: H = 22.2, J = 3.1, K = 20.7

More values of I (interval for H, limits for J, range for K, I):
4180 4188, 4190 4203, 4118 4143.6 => -1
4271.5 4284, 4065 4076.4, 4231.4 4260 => 2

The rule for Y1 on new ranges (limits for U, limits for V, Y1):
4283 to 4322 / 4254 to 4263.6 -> 2.7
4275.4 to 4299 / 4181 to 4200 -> 1.6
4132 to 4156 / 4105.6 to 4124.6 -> 2.0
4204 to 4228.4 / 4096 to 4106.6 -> 2.5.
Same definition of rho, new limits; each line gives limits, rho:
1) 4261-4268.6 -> 4267.07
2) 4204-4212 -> 4211.44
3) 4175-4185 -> 4176.67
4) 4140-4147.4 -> 4140.28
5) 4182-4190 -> 4185.33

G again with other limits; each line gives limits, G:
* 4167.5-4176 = -0.6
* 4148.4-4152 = -2.0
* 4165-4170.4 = -4.2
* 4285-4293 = -2.8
